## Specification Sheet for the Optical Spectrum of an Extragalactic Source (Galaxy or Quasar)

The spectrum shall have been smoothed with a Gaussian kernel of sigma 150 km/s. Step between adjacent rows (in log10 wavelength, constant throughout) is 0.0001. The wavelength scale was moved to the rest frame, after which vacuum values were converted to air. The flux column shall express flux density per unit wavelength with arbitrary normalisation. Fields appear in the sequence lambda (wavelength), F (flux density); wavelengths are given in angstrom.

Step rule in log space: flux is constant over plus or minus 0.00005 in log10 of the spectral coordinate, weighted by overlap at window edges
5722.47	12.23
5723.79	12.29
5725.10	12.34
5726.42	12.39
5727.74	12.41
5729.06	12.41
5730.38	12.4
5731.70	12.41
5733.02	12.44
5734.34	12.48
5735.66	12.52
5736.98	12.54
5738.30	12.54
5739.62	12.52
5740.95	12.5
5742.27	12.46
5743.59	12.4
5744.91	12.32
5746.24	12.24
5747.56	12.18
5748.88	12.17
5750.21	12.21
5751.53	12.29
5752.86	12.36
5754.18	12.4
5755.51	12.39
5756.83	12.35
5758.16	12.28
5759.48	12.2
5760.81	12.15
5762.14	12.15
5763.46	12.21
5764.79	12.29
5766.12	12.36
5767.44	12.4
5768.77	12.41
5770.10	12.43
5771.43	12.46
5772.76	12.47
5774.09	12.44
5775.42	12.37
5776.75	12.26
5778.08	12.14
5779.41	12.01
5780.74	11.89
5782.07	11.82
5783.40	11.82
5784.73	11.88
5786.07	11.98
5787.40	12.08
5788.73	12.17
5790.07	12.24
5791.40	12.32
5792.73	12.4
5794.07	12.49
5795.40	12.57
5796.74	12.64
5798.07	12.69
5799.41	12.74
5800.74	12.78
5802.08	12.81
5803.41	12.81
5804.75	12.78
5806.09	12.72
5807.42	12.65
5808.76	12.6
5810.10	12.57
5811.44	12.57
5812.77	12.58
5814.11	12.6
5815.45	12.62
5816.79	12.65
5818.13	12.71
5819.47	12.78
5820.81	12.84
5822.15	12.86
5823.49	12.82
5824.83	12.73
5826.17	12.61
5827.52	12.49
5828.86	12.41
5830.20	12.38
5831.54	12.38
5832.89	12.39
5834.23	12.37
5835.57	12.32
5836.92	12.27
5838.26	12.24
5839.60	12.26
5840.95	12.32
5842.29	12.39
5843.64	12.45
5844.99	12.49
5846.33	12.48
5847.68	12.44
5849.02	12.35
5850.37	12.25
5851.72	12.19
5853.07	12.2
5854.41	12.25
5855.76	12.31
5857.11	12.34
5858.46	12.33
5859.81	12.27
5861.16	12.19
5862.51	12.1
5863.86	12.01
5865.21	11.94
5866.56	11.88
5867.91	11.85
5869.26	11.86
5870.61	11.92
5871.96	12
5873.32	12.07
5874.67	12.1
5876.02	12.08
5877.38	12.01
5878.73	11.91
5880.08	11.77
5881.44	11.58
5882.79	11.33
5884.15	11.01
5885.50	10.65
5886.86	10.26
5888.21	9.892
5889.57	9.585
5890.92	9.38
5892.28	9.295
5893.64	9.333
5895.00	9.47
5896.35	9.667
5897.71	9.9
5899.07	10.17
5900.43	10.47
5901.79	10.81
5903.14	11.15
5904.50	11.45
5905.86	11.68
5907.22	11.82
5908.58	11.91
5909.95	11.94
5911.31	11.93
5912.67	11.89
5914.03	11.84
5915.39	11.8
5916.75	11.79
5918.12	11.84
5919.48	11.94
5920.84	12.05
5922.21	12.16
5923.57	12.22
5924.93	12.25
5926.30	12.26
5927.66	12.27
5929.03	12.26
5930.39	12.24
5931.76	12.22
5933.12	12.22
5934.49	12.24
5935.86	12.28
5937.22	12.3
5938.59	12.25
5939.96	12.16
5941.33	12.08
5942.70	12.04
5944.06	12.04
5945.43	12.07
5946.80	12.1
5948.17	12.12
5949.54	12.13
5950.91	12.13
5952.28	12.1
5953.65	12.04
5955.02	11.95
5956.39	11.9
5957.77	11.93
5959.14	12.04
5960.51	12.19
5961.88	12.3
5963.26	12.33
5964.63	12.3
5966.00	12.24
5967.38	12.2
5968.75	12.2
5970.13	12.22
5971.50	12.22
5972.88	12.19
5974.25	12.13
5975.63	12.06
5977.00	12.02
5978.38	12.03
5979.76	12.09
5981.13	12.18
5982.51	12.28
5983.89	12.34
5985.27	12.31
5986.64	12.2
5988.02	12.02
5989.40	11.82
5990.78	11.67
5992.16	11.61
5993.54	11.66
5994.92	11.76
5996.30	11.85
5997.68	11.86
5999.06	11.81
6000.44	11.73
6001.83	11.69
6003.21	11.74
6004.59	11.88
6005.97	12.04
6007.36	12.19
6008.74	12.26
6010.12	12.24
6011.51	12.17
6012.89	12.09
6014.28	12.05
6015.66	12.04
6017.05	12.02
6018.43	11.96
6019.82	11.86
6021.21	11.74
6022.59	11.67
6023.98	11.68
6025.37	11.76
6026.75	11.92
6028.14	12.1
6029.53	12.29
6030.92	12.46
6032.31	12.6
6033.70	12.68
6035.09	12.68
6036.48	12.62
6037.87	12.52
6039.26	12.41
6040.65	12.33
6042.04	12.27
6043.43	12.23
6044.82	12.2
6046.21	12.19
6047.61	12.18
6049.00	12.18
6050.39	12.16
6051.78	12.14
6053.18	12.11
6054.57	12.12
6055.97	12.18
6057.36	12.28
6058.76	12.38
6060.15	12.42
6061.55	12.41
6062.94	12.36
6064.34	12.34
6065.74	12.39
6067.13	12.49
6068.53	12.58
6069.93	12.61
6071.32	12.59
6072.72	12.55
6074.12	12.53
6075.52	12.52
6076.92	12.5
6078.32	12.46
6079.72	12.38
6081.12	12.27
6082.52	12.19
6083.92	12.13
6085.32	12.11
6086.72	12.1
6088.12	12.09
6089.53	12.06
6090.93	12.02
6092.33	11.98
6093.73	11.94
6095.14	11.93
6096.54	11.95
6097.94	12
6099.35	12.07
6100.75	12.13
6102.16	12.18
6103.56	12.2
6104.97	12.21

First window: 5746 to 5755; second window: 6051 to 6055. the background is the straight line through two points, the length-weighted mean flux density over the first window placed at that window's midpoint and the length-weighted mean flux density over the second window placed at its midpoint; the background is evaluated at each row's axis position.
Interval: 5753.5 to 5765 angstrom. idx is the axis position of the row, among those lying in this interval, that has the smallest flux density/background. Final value 5760.81 angstrom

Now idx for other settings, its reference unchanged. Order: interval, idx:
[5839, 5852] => 5851.72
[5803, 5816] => 5810.10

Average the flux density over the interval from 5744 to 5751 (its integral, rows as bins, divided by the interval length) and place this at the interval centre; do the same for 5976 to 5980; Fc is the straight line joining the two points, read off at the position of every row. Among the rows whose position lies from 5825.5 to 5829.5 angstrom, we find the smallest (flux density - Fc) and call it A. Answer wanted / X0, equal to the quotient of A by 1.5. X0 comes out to 0.2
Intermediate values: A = 0.25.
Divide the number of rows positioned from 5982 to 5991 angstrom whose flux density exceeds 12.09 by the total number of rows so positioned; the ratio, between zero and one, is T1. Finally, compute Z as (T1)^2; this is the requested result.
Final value 0.3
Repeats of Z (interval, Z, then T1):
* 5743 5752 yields 1.0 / 1.0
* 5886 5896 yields 0.0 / 0.0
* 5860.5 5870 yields 0.1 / 0.3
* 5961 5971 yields 1.0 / 1.0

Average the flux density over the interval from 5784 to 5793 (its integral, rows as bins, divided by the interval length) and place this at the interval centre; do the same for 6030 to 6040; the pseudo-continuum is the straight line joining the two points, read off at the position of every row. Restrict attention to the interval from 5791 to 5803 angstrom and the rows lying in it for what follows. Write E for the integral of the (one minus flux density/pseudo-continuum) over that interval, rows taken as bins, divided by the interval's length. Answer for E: -0.038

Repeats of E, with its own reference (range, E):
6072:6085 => 0.019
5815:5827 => -0.044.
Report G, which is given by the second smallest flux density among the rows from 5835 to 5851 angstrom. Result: 12.25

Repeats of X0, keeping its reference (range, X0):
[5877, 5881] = -0.2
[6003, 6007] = -0.2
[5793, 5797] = 0.2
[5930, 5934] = 0.1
